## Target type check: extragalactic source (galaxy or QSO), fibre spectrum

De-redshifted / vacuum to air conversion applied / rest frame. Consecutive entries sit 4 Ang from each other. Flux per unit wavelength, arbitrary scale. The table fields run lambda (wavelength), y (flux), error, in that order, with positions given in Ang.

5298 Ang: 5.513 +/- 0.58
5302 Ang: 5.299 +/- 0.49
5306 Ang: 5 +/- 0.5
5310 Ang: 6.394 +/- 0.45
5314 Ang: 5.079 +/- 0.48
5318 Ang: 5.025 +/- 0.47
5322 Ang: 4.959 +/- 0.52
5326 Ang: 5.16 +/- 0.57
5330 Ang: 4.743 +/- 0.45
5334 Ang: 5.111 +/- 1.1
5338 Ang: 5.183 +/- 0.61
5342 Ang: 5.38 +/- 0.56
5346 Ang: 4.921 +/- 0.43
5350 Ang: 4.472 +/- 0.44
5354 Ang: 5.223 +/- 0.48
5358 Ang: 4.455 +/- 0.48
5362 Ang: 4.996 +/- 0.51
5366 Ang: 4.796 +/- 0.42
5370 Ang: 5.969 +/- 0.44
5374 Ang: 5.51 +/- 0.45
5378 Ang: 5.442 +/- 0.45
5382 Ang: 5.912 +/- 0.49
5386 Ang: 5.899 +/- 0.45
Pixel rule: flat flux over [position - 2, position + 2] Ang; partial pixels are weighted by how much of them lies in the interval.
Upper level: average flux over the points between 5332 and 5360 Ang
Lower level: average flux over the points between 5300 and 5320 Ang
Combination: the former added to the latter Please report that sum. 10.32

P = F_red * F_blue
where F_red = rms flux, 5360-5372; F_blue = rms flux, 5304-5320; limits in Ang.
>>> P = 29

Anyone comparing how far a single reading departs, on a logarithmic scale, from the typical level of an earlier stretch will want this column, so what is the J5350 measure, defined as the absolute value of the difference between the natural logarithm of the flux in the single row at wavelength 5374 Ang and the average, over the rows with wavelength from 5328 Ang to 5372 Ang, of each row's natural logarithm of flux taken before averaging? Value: 0.10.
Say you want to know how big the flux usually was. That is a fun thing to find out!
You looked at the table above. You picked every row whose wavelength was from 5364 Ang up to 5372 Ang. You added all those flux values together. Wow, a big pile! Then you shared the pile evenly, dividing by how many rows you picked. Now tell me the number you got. 5.4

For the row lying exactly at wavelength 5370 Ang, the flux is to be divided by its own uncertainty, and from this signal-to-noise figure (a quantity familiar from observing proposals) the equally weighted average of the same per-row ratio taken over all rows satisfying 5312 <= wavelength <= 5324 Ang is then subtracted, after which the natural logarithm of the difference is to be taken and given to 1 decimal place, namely 1.2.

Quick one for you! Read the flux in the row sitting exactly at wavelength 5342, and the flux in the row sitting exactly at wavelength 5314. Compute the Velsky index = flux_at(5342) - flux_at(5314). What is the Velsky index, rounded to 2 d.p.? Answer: 0.30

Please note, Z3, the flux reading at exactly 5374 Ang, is 5.51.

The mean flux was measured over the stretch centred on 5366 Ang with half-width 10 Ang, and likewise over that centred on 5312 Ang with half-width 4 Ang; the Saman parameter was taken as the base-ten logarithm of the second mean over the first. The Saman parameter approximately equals 0.05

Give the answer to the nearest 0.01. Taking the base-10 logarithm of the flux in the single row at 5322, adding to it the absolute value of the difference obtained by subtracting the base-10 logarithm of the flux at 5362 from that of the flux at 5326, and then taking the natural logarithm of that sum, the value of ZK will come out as -0.34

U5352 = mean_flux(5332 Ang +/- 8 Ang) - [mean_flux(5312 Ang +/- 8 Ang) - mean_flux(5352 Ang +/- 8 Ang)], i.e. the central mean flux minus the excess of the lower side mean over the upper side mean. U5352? 4.4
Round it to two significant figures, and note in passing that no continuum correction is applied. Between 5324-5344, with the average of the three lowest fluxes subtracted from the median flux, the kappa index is 0.16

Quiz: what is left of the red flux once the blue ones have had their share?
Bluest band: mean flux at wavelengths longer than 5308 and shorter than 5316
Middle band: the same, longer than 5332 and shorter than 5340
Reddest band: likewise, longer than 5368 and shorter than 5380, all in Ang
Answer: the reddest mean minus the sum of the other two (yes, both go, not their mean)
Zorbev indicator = -5.24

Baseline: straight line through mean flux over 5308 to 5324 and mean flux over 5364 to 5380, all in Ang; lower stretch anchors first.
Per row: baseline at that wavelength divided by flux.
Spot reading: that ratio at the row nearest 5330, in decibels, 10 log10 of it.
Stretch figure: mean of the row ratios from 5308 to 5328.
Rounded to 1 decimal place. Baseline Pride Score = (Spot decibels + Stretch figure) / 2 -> 0.8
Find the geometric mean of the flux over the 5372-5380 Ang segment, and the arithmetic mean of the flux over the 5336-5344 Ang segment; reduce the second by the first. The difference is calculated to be -0.19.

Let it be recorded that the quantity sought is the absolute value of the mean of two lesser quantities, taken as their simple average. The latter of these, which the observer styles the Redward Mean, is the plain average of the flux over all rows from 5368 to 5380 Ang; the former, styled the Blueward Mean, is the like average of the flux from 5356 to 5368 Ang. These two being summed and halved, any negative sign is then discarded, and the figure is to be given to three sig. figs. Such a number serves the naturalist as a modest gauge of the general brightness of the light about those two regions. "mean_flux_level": 5.19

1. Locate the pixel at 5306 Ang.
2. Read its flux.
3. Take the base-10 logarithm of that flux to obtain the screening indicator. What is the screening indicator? 0.70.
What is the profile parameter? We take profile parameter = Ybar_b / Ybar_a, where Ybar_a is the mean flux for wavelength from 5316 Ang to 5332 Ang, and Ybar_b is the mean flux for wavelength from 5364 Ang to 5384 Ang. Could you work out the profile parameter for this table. 1.11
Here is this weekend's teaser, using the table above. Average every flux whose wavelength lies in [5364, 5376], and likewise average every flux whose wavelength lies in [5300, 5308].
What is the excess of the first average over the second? 0.28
